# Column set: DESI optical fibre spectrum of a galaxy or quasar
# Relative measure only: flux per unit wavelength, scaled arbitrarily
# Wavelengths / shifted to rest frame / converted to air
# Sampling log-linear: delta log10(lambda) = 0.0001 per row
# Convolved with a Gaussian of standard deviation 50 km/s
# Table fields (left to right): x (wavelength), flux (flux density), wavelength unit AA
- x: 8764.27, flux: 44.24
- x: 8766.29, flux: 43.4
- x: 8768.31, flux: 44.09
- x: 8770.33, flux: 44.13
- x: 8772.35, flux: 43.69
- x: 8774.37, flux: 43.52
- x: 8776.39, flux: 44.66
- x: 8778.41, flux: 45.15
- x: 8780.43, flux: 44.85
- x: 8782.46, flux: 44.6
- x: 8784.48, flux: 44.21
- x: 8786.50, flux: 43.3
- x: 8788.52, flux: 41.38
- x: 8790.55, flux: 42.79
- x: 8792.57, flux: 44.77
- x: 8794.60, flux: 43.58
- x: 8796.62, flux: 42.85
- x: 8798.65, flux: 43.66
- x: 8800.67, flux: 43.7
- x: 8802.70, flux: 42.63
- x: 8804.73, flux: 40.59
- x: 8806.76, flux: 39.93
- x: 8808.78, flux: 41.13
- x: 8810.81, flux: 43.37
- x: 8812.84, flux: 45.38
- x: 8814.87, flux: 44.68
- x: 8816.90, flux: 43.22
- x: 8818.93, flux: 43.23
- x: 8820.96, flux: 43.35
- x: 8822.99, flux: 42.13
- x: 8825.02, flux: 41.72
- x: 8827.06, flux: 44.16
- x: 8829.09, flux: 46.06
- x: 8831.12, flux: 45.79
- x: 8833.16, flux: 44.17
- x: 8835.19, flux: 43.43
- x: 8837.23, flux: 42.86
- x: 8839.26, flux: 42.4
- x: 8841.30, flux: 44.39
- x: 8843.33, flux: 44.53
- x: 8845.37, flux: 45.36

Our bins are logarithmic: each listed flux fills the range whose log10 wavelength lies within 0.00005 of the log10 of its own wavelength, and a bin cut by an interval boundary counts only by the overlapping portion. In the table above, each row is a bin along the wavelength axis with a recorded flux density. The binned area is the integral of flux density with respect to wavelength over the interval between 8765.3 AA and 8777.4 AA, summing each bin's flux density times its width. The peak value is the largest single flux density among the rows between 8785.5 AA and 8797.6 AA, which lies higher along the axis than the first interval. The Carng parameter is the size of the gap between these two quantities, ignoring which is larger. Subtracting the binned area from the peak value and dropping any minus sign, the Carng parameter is 487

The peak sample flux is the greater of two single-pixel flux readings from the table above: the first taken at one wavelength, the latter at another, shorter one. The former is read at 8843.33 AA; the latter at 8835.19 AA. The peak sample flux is 44.5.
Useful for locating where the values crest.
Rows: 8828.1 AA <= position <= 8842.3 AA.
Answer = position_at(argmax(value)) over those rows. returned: 8829.09 AA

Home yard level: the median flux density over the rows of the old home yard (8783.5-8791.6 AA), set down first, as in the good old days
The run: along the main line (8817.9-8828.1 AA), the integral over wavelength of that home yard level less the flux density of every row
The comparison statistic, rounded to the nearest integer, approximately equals 1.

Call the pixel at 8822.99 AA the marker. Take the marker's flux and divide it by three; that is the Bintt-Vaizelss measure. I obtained 14.0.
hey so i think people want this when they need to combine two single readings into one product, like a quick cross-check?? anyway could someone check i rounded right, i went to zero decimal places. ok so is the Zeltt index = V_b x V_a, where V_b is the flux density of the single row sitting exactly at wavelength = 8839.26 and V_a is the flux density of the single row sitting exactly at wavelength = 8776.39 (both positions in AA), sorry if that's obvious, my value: 1894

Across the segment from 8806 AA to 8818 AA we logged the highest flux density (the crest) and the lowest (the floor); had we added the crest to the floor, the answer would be 85.3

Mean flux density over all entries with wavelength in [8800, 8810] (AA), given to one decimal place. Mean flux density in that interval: 41.6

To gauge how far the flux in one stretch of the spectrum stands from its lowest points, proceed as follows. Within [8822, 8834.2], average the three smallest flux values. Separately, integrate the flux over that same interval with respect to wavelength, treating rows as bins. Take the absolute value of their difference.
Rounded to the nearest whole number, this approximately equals 494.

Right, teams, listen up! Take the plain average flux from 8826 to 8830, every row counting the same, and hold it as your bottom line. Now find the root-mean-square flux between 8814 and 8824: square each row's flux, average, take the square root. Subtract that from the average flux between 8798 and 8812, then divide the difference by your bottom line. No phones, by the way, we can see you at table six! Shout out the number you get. -0.026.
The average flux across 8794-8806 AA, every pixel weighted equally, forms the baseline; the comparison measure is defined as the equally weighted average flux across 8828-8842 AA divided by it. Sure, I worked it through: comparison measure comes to 1.03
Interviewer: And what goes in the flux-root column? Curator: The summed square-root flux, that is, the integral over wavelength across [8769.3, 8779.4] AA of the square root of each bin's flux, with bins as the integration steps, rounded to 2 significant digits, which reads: 67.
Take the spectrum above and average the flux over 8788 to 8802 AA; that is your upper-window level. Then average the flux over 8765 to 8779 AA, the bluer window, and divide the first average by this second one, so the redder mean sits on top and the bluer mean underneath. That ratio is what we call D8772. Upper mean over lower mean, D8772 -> 0.98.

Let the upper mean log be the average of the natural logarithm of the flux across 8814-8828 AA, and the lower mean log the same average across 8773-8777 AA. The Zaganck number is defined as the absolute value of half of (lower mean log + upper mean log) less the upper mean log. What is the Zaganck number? 0.0101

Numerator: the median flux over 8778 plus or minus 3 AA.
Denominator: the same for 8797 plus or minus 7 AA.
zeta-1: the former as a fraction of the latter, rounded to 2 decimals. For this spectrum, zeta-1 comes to 1.03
